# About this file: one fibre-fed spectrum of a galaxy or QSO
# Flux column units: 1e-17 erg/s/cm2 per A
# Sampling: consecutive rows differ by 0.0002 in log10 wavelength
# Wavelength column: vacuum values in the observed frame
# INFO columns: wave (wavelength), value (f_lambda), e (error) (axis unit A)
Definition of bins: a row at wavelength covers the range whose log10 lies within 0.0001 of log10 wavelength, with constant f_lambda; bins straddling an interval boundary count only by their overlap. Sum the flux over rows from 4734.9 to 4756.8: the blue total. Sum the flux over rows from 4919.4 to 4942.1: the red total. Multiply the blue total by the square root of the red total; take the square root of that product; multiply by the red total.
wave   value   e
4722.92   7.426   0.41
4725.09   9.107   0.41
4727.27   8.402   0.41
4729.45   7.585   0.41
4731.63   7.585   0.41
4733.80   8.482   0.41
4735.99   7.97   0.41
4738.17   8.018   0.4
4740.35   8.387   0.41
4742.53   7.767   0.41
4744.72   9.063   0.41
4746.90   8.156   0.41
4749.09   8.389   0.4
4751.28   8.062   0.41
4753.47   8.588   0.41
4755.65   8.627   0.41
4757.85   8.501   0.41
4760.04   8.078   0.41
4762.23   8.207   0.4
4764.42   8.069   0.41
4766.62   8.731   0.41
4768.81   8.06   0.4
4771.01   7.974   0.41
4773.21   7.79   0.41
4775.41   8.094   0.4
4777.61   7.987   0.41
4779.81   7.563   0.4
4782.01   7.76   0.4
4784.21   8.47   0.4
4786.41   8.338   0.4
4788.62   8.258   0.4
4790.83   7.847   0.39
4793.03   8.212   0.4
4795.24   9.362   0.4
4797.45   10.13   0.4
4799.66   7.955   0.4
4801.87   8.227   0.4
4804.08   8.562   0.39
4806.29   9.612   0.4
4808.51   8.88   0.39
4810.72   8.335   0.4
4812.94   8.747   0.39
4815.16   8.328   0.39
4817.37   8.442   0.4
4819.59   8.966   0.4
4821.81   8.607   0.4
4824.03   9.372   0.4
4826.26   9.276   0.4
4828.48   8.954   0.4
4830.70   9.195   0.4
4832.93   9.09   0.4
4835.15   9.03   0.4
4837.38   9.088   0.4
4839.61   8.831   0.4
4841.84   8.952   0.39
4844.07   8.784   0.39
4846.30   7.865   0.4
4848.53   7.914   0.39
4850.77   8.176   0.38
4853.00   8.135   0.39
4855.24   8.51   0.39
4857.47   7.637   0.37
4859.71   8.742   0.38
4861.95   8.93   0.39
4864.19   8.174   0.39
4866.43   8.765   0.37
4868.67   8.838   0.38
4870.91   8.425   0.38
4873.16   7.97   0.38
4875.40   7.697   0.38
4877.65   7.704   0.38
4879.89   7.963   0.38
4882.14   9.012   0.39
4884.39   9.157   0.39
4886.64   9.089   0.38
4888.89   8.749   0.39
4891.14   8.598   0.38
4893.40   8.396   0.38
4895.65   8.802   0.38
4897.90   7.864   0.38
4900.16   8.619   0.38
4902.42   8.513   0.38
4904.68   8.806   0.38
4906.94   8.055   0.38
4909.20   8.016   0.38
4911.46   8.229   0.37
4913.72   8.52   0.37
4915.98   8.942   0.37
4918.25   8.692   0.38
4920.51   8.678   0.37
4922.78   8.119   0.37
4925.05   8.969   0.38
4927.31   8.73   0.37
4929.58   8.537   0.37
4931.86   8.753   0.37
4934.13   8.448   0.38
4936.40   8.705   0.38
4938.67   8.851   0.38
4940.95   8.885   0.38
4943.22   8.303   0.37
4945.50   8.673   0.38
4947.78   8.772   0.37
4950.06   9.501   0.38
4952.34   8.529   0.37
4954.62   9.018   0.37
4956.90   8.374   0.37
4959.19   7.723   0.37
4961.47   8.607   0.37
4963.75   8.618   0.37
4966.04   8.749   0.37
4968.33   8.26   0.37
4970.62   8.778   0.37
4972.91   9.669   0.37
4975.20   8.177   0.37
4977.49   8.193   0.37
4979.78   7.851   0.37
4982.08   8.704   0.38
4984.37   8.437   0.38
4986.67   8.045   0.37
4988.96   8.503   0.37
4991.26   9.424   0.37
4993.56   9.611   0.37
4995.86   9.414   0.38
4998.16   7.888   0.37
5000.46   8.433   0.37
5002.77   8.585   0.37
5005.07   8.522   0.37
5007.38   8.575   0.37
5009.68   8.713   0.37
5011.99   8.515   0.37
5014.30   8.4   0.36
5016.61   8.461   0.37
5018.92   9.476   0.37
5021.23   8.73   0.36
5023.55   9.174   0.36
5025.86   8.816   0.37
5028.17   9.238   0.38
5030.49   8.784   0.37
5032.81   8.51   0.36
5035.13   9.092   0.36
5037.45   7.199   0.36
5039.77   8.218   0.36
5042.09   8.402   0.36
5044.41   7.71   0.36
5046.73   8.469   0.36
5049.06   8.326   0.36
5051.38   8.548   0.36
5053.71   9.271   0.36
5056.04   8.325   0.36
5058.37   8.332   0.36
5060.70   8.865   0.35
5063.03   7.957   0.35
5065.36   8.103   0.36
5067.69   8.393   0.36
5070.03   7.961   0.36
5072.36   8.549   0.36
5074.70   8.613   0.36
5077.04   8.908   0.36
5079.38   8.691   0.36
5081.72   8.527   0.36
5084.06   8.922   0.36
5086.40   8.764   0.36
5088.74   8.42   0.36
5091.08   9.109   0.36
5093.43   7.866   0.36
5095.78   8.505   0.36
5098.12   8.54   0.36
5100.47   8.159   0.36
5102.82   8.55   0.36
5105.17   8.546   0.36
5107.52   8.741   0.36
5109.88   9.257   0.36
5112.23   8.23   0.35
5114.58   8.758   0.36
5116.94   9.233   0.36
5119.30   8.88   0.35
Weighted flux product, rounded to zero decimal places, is 2410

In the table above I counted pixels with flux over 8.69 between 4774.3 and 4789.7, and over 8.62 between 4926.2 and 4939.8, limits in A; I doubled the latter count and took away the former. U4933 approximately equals 8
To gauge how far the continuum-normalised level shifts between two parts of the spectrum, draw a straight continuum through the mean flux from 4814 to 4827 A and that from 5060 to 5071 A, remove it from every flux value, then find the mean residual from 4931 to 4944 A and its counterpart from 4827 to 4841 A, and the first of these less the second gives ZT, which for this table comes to -0.13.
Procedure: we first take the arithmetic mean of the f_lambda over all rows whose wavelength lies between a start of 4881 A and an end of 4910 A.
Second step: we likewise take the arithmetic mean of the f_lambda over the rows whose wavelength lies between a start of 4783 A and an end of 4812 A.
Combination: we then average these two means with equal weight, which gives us 8.61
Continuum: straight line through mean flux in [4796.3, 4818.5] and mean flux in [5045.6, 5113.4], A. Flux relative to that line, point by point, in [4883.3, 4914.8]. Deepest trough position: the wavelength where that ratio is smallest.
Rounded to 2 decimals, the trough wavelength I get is 4897.90 A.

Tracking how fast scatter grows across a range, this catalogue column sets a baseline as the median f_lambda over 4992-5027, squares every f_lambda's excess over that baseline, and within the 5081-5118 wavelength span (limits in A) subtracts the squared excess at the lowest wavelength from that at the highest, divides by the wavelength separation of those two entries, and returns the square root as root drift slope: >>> 0.11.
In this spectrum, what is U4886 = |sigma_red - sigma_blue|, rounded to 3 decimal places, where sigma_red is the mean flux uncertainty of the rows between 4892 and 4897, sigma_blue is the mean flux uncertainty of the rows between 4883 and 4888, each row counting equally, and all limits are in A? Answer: 0.005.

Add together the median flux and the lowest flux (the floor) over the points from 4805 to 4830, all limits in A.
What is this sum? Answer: 17.2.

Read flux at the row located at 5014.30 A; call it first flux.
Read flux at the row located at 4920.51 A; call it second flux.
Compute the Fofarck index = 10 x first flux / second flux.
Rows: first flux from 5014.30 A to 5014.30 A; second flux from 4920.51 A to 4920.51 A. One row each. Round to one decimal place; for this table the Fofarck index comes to 9.7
